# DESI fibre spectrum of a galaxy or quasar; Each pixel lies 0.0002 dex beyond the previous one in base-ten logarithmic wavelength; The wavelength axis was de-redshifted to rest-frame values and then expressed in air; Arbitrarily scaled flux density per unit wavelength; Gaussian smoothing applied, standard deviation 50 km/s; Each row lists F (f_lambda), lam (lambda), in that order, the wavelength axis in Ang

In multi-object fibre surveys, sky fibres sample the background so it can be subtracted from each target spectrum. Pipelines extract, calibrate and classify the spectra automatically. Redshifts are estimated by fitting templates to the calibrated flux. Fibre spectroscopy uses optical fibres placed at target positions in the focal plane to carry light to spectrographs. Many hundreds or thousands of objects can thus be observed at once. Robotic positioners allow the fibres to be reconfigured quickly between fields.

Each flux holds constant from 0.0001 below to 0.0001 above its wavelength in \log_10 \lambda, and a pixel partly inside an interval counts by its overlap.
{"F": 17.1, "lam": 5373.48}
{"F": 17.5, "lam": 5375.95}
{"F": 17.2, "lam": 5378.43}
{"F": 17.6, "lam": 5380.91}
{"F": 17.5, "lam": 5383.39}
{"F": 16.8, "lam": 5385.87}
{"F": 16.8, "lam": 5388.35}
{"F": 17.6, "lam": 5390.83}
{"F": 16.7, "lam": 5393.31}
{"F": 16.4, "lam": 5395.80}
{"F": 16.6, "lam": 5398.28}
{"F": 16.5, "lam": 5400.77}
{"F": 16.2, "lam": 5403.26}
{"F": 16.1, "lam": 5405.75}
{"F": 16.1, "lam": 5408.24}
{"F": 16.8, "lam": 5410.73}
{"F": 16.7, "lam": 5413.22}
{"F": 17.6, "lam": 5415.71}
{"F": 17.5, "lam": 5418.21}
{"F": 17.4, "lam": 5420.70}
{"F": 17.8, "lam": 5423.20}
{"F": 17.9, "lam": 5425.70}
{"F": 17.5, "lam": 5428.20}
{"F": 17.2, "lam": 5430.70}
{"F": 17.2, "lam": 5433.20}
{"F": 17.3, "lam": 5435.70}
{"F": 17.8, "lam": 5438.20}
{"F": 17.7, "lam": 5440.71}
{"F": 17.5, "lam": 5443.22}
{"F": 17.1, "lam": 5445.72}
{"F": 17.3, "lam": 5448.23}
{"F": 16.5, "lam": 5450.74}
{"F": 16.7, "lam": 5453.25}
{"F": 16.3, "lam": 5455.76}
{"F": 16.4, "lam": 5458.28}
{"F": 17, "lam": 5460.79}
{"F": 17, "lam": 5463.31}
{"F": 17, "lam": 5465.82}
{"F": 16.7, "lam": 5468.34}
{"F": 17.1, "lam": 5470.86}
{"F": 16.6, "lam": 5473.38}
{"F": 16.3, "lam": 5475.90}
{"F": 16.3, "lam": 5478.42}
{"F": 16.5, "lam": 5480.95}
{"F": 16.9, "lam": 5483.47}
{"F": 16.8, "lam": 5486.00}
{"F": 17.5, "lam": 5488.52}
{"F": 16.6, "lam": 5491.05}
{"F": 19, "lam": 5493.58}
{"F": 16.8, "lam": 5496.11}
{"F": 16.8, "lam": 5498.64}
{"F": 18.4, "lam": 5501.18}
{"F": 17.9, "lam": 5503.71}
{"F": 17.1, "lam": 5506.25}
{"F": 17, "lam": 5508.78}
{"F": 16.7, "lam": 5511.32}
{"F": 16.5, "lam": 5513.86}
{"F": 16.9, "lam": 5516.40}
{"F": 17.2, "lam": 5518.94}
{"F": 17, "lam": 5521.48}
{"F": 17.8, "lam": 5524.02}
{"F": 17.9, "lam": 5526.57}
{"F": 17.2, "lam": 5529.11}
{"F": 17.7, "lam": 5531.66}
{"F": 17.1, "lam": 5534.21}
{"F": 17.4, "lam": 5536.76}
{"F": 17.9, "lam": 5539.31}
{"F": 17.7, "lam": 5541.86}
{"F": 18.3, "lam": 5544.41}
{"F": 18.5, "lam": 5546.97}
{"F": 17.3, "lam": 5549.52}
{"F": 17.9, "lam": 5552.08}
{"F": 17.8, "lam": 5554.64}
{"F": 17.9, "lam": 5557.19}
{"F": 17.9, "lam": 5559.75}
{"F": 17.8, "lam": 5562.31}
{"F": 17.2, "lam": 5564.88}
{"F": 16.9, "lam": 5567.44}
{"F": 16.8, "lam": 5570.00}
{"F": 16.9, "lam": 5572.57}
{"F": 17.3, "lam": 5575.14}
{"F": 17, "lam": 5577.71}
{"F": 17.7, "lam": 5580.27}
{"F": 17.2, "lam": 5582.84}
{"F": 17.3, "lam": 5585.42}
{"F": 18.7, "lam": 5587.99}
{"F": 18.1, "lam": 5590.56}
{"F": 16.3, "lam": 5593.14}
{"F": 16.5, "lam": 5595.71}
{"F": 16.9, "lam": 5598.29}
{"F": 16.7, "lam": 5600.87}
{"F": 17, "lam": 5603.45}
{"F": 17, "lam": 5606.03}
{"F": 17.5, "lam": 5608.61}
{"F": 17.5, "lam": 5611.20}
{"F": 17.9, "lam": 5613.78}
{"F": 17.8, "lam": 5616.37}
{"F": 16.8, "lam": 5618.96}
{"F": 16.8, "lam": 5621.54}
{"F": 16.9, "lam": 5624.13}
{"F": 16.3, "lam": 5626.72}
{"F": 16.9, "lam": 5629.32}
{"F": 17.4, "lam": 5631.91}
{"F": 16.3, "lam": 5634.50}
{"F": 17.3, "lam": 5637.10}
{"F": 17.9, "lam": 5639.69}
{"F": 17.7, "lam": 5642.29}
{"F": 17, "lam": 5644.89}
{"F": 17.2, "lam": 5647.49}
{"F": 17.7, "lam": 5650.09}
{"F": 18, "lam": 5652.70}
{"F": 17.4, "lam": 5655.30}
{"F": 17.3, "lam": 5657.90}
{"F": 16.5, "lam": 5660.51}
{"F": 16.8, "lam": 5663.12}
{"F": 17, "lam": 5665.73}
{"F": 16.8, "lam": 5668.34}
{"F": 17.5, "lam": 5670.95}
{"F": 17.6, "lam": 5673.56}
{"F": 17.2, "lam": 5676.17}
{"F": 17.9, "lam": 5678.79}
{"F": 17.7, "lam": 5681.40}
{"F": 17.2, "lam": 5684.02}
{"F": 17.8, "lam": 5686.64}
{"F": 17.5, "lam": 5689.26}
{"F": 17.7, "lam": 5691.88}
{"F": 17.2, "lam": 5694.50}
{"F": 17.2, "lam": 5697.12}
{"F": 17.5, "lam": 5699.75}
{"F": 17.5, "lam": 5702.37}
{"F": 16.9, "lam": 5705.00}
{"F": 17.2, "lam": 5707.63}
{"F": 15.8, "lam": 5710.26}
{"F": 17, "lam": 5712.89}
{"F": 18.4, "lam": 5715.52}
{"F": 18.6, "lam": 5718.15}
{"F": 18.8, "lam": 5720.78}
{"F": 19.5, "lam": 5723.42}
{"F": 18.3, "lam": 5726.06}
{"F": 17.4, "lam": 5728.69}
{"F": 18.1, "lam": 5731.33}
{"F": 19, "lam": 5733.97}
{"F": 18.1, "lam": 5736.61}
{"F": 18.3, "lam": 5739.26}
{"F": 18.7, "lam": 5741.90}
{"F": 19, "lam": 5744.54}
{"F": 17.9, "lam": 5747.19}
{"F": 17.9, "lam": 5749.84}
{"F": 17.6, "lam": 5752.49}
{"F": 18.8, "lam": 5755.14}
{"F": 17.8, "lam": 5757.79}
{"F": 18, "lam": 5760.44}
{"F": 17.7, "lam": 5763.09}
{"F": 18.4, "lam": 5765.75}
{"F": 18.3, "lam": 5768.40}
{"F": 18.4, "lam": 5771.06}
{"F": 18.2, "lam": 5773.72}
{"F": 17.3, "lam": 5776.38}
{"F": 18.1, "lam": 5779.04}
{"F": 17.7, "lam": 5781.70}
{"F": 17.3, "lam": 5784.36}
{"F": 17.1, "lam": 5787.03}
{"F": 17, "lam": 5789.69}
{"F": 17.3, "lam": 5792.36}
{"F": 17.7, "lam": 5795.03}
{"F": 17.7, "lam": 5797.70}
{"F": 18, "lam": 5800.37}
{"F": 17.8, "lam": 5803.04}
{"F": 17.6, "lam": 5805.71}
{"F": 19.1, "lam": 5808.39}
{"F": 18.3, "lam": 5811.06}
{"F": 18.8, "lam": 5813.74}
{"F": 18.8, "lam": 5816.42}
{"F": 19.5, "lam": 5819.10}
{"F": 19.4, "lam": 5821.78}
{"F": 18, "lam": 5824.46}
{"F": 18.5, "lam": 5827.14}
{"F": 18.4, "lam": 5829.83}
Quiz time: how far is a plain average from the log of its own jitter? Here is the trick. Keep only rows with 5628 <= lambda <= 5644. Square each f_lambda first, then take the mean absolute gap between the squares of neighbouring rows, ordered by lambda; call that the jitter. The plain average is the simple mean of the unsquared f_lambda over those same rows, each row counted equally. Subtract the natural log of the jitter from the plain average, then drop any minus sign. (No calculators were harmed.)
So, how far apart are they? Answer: 14.1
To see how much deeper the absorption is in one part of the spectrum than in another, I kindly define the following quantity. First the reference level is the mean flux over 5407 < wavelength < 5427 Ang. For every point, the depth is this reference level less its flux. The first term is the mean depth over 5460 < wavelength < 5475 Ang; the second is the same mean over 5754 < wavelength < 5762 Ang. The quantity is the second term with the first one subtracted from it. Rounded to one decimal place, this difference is -1.3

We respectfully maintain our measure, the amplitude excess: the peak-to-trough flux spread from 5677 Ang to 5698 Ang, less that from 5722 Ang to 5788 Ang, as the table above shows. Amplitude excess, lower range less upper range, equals -1.7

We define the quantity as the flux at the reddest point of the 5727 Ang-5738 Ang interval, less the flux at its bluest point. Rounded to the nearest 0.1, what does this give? 0.7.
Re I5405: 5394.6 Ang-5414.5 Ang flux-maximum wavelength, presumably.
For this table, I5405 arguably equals 5410.73 Ang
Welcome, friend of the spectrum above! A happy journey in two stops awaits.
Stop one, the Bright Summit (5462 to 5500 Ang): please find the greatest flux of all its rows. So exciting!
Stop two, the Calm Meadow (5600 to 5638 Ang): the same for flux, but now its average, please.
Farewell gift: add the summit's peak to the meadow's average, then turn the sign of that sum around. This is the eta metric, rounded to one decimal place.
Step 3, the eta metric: -36.1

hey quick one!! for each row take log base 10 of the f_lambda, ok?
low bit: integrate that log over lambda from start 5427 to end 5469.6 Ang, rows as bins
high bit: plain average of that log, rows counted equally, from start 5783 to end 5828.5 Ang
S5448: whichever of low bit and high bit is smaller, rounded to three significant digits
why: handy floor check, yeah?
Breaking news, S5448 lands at 1.26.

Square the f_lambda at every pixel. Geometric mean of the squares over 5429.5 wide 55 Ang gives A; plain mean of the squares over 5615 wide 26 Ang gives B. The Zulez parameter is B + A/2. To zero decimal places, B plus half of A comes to 440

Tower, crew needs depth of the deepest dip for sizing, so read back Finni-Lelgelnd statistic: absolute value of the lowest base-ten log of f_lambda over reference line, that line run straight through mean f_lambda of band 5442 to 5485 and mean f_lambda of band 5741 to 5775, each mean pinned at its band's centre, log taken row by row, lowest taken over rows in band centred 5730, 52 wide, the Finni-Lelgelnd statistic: 0.06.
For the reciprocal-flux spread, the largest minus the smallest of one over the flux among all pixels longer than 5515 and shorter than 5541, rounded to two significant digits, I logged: 0.0033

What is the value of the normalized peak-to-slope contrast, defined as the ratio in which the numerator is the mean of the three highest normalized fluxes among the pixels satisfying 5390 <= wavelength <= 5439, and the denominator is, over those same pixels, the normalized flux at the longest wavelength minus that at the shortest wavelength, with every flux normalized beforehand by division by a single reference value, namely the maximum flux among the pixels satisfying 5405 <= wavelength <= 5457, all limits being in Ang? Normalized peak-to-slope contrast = 89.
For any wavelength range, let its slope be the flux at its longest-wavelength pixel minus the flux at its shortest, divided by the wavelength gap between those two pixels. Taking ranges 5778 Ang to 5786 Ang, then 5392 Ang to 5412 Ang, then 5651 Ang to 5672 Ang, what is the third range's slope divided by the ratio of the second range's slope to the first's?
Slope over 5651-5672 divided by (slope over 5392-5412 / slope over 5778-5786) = 0.72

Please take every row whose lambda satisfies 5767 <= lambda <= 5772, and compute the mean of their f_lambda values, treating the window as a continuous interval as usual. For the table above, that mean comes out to 18.4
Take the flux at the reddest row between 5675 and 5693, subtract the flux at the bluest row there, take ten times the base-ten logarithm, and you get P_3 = -3.0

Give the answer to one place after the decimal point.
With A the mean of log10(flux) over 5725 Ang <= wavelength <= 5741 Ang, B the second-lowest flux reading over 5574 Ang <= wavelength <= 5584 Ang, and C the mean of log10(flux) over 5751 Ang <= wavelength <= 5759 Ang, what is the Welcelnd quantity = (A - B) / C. -12.7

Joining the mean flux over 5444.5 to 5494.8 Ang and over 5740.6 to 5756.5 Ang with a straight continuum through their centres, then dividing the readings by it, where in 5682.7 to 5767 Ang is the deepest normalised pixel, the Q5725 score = 5710.26 Ang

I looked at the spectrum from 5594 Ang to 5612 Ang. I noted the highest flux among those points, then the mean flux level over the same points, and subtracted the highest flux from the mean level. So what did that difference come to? -0.5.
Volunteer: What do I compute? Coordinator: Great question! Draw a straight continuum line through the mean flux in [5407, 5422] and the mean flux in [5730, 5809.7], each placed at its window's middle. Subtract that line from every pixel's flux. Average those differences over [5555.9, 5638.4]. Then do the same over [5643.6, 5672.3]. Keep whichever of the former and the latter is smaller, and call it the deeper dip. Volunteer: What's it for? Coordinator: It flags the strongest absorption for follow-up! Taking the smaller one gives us -0.488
